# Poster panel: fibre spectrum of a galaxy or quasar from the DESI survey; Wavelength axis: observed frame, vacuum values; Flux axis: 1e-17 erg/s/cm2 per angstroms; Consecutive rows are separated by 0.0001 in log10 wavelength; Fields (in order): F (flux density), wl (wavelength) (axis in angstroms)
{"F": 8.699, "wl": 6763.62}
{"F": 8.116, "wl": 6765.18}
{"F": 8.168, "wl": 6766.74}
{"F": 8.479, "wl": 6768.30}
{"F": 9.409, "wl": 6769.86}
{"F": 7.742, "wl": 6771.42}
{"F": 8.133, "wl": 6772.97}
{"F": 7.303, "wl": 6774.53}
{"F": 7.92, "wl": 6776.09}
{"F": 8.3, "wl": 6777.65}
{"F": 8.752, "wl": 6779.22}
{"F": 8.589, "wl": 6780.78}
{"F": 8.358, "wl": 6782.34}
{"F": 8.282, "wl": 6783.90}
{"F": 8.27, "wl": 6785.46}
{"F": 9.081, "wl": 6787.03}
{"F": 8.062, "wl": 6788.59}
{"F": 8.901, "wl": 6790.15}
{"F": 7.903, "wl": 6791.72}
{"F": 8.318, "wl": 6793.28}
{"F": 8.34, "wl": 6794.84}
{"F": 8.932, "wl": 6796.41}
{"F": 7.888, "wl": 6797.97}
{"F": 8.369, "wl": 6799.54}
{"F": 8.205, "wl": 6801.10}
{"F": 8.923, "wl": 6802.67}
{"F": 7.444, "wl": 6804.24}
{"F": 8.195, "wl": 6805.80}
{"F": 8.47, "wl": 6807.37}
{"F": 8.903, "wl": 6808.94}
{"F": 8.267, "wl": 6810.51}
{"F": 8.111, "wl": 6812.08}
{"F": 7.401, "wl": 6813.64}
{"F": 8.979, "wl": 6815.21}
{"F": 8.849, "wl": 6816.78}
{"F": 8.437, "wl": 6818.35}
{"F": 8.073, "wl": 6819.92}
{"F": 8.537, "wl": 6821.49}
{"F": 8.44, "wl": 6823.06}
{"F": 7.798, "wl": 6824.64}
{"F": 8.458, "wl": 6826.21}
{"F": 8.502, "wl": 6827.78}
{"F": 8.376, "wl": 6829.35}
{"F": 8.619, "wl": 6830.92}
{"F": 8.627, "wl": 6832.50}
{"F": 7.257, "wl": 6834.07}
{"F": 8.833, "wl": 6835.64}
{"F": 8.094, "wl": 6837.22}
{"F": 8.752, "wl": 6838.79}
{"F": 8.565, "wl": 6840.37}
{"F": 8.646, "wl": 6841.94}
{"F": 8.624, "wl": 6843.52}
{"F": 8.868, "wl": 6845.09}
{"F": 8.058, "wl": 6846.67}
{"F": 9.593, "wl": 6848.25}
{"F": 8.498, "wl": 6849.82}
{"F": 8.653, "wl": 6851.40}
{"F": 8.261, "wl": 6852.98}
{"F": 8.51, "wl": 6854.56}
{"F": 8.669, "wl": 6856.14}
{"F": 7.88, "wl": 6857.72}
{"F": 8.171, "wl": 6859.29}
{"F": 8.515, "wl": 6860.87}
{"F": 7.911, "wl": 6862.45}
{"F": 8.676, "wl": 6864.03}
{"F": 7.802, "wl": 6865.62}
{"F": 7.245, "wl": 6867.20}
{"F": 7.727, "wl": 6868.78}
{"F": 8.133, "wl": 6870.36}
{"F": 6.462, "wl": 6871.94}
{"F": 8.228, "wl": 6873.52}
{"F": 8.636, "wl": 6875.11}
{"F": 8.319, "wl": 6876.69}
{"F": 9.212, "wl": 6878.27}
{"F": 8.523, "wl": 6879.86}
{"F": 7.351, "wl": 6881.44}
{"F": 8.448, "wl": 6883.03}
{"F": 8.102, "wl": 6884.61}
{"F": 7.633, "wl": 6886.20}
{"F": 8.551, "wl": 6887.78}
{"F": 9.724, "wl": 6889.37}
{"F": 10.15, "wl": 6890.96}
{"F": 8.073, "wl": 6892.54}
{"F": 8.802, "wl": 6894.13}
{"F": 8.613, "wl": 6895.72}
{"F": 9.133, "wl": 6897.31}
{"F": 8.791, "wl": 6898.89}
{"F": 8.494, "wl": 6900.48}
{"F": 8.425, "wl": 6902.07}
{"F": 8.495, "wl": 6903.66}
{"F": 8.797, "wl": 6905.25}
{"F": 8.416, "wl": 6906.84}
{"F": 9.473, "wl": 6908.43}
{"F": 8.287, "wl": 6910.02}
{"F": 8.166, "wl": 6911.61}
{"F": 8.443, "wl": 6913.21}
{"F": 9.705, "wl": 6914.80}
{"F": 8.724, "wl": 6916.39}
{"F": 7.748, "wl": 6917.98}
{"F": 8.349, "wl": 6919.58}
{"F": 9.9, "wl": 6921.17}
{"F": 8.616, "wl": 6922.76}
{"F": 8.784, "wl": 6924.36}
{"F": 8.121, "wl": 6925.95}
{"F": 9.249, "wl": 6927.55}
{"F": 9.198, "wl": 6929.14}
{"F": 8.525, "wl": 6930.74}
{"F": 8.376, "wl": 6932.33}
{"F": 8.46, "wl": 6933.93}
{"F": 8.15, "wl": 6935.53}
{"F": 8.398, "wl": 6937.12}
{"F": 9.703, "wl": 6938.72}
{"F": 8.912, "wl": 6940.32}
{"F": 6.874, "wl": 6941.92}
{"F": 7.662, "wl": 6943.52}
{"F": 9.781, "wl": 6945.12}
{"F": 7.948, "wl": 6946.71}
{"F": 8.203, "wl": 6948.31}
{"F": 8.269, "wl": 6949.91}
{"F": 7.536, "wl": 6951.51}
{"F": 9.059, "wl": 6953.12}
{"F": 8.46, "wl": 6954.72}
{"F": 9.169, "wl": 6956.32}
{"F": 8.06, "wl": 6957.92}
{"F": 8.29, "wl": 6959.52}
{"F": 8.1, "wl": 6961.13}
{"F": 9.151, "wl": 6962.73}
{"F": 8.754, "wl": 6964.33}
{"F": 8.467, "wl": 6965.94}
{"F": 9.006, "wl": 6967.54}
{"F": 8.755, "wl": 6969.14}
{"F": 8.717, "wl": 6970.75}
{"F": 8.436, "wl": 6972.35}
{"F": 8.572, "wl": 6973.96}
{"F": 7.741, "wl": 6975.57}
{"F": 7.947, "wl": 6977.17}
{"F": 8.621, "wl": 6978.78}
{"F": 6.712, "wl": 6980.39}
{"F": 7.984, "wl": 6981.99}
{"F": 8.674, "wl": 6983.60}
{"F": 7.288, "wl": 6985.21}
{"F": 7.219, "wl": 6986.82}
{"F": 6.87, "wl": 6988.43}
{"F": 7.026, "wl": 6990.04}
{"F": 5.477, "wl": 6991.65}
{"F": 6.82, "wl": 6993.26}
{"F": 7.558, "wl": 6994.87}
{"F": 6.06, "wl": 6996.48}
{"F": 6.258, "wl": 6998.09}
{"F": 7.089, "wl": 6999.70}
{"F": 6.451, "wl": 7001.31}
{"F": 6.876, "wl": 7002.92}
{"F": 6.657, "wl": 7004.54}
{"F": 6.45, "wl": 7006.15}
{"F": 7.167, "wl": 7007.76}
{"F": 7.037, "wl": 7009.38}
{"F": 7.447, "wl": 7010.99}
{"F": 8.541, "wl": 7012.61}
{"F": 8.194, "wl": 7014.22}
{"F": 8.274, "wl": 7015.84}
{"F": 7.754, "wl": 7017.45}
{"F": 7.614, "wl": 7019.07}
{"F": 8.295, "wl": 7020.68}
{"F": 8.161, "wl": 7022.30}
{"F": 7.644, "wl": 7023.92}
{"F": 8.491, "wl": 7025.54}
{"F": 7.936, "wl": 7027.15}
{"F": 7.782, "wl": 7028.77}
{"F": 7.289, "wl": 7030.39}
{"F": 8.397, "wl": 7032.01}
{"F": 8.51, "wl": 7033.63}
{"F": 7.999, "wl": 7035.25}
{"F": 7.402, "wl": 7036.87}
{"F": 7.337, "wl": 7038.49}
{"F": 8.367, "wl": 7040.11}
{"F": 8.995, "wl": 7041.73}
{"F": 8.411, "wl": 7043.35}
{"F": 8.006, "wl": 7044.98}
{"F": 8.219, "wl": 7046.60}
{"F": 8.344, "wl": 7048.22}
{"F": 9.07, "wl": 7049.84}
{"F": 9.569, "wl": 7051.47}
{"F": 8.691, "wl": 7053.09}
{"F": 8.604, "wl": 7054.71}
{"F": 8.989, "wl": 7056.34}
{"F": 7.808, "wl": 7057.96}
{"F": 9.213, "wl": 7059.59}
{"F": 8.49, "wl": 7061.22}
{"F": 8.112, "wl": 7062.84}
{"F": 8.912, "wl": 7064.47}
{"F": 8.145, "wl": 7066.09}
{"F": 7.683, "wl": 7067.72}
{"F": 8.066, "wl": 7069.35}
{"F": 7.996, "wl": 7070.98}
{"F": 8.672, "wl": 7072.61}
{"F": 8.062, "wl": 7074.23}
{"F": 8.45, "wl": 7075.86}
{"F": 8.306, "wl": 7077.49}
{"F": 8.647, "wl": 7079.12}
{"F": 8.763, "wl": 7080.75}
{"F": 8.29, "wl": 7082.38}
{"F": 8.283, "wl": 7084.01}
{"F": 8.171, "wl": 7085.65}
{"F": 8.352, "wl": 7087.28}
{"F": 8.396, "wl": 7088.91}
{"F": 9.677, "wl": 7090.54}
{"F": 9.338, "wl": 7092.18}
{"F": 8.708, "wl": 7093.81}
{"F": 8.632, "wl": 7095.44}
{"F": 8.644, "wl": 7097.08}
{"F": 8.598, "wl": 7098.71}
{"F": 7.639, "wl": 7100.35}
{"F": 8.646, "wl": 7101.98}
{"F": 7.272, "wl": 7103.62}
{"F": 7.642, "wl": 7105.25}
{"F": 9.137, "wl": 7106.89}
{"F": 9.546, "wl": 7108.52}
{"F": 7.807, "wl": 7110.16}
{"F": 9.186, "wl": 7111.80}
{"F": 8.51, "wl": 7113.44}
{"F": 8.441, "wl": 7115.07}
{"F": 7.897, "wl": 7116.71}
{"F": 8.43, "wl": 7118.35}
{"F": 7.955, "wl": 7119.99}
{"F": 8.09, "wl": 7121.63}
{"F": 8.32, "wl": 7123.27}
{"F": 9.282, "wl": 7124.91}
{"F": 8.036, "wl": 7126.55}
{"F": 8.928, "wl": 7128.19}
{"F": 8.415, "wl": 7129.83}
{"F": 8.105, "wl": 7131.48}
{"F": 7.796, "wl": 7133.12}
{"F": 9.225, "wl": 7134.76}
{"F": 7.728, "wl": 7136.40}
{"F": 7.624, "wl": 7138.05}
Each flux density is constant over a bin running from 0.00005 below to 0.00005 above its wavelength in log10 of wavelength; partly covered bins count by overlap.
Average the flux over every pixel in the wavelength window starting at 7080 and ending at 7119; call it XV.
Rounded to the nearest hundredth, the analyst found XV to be 8.50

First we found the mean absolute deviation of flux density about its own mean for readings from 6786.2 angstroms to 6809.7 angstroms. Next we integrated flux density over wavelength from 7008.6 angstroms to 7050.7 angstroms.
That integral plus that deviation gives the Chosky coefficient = 340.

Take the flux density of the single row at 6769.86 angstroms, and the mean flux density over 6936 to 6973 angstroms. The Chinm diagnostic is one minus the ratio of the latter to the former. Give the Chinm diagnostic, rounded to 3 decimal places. 0.096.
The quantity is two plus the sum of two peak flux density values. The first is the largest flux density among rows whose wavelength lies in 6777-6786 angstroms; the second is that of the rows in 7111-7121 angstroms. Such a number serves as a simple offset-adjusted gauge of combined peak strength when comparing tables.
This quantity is 19.9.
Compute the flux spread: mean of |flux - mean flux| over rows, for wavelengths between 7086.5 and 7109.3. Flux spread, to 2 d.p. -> 0.52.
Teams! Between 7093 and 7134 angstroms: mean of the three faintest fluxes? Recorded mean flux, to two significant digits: 7.5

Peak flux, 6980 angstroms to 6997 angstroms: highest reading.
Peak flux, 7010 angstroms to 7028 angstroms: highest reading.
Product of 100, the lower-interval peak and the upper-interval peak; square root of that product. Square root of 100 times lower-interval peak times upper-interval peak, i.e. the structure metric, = 86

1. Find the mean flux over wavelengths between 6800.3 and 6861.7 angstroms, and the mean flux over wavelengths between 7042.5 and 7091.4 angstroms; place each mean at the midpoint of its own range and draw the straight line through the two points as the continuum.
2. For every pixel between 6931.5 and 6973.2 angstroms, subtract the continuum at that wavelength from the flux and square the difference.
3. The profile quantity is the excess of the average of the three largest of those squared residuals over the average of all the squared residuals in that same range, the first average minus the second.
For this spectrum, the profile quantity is 2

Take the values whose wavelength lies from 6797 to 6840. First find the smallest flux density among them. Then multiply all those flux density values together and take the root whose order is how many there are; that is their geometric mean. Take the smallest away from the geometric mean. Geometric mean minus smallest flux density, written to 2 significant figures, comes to 1.1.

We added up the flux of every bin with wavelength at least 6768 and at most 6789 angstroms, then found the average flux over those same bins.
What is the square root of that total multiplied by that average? 31.2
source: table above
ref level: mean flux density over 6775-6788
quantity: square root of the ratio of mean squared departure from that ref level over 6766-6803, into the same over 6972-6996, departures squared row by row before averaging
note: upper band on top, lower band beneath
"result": 2.7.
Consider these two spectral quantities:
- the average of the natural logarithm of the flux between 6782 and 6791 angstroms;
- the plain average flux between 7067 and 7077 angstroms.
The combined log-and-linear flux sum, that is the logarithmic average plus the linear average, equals 10.3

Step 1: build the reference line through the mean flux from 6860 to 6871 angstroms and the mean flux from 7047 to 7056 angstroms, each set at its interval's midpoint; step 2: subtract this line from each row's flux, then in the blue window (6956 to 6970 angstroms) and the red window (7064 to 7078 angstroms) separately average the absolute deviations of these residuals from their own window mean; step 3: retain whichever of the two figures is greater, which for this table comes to 0.36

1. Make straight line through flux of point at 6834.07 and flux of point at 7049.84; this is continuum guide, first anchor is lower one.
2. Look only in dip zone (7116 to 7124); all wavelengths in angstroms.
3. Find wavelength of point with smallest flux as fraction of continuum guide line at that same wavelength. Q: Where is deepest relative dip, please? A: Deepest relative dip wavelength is 7116.71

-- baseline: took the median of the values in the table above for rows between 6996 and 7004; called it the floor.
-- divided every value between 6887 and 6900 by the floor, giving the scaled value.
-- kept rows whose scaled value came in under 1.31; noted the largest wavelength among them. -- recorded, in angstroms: 6892.54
